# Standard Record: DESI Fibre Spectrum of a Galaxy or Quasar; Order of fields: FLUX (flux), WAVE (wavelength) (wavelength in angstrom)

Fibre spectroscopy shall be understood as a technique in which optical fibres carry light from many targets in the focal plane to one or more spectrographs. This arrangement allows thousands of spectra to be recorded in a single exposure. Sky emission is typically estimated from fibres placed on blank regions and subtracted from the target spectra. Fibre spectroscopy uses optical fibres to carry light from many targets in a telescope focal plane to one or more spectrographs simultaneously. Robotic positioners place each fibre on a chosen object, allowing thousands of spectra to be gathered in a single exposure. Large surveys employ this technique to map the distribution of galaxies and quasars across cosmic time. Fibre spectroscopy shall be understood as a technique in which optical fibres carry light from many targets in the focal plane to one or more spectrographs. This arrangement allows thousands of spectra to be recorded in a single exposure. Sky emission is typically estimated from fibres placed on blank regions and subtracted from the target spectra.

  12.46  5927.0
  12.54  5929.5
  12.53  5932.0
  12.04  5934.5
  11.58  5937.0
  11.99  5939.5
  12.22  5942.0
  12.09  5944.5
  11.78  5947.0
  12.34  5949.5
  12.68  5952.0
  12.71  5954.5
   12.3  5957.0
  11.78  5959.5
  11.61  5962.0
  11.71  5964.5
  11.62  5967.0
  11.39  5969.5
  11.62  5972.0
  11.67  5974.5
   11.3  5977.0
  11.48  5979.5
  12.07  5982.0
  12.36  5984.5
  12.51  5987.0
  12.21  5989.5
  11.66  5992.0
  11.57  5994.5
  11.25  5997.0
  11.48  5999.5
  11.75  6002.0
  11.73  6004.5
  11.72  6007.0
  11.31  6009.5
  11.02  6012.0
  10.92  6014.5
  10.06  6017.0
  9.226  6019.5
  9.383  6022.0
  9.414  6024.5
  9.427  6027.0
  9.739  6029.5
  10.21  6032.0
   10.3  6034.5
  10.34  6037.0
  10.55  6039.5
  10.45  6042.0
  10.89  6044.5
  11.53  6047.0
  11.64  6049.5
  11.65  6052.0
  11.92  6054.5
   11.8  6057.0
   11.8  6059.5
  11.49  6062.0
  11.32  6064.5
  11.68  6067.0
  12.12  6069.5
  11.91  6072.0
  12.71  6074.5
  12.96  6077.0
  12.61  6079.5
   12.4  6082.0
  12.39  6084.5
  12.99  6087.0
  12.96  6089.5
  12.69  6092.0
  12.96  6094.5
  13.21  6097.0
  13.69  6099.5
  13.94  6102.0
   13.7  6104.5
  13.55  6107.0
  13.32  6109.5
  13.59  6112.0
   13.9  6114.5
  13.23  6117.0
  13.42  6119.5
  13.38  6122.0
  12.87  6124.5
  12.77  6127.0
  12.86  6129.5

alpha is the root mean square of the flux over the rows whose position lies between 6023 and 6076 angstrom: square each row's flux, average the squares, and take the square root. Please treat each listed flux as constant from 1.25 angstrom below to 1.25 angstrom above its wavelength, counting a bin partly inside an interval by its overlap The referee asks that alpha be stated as 11.1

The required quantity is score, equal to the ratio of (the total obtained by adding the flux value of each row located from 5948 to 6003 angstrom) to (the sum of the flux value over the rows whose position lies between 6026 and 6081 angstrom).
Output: 1.05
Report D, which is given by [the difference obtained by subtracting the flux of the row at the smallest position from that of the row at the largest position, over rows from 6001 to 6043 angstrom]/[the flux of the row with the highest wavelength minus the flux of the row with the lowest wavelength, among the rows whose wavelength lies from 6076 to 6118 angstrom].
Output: -4.8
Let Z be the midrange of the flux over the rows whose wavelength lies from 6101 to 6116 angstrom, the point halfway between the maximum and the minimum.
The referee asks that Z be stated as 13.6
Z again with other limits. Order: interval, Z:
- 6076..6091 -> 12.7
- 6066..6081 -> 12.3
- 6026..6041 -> 10.0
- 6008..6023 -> 10.3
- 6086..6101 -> 13.2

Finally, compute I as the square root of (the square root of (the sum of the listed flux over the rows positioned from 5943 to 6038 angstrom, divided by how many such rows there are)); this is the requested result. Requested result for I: 1.83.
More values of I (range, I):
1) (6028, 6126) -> 1.87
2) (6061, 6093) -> 1.87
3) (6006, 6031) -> 1.79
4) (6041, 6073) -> 1.84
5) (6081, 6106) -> 1.90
